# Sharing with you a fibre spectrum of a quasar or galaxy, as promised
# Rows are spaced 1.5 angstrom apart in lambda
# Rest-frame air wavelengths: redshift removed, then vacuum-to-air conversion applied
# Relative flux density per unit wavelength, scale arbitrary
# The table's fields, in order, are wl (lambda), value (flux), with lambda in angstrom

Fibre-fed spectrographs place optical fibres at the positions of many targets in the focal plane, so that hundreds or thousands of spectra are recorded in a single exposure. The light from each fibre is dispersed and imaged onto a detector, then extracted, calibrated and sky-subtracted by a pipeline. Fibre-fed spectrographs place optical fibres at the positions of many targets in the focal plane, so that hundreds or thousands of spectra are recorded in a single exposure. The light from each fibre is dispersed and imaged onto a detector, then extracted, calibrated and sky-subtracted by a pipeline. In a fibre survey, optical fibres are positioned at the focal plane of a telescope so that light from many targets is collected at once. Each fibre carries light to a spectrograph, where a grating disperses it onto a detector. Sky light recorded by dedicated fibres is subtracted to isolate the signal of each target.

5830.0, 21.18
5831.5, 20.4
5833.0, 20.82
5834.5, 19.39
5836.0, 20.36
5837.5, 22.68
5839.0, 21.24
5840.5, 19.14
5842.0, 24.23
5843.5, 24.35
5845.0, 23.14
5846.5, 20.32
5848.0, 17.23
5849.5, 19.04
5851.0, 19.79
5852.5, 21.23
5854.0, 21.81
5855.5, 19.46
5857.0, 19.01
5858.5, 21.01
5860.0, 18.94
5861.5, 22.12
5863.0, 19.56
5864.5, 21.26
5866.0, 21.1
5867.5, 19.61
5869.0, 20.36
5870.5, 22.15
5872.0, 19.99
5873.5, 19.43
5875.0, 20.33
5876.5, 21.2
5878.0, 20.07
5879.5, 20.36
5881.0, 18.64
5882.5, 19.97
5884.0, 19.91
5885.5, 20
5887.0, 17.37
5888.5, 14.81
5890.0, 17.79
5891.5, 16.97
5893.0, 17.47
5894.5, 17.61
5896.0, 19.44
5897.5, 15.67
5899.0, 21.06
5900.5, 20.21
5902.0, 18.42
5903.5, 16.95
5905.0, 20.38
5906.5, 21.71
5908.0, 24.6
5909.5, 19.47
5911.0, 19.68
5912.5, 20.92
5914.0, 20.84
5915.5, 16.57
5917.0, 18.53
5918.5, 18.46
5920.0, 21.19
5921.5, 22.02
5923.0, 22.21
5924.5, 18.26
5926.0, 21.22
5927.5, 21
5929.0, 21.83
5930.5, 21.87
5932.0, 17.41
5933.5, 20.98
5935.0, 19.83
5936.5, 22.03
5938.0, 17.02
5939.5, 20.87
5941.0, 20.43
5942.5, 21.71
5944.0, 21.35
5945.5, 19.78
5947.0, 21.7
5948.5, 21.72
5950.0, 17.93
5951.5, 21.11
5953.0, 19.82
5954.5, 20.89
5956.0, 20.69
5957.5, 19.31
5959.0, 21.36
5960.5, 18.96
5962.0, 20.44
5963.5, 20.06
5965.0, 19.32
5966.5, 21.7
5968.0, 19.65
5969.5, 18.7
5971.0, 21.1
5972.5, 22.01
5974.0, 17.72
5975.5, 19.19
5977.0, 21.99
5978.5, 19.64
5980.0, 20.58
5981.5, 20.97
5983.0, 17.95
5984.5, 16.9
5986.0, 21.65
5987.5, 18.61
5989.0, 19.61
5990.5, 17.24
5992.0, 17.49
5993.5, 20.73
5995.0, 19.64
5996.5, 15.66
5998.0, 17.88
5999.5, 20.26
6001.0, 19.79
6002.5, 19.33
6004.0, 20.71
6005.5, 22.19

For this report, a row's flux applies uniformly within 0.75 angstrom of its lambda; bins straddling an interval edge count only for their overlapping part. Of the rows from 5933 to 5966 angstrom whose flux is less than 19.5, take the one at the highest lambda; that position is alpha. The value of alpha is 5965.0 angstrom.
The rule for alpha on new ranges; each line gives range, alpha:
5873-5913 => 5909.5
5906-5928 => 5924.5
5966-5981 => 5975.5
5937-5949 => 5938.0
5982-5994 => 5992.0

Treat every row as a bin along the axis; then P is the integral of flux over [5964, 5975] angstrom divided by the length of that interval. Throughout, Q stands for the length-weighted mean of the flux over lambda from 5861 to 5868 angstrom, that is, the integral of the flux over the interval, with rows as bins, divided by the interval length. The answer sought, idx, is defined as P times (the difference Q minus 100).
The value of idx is -1586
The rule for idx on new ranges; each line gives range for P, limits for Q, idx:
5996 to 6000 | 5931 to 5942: -1436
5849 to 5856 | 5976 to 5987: -1629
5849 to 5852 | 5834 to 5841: -1555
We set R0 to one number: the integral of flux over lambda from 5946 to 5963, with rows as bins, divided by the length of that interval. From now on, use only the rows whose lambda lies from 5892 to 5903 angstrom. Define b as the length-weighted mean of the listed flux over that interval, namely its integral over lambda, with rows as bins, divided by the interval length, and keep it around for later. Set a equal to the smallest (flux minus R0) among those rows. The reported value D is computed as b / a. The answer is -4.0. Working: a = -4.7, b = 18.5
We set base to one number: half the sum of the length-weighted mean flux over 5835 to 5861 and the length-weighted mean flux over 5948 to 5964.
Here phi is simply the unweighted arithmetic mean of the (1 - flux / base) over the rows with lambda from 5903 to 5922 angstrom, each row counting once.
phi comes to 0.018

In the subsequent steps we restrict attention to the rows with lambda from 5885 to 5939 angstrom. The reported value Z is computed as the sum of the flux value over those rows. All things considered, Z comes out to 702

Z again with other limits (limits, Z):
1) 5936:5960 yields 328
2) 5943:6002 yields 771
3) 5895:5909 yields 178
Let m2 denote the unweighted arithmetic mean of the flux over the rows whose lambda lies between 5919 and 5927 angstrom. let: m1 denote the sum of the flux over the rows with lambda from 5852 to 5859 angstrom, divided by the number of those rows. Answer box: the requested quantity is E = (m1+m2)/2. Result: 20.7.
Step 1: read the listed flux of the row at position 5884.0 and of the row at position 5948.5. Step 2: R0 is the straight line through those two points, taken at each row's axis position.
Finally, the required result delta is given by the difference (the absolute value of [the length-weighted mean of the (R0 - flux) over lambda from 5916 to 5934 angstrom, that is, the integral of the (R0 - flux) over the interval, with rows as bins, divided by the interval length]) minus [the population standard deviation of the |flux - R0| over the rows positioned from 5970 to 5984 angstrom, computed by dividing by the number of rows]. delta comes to -0.8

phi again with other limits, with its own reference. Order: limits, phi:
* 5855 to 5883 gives 0.011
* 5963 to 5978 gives 0.016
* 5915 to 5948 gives 0.009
